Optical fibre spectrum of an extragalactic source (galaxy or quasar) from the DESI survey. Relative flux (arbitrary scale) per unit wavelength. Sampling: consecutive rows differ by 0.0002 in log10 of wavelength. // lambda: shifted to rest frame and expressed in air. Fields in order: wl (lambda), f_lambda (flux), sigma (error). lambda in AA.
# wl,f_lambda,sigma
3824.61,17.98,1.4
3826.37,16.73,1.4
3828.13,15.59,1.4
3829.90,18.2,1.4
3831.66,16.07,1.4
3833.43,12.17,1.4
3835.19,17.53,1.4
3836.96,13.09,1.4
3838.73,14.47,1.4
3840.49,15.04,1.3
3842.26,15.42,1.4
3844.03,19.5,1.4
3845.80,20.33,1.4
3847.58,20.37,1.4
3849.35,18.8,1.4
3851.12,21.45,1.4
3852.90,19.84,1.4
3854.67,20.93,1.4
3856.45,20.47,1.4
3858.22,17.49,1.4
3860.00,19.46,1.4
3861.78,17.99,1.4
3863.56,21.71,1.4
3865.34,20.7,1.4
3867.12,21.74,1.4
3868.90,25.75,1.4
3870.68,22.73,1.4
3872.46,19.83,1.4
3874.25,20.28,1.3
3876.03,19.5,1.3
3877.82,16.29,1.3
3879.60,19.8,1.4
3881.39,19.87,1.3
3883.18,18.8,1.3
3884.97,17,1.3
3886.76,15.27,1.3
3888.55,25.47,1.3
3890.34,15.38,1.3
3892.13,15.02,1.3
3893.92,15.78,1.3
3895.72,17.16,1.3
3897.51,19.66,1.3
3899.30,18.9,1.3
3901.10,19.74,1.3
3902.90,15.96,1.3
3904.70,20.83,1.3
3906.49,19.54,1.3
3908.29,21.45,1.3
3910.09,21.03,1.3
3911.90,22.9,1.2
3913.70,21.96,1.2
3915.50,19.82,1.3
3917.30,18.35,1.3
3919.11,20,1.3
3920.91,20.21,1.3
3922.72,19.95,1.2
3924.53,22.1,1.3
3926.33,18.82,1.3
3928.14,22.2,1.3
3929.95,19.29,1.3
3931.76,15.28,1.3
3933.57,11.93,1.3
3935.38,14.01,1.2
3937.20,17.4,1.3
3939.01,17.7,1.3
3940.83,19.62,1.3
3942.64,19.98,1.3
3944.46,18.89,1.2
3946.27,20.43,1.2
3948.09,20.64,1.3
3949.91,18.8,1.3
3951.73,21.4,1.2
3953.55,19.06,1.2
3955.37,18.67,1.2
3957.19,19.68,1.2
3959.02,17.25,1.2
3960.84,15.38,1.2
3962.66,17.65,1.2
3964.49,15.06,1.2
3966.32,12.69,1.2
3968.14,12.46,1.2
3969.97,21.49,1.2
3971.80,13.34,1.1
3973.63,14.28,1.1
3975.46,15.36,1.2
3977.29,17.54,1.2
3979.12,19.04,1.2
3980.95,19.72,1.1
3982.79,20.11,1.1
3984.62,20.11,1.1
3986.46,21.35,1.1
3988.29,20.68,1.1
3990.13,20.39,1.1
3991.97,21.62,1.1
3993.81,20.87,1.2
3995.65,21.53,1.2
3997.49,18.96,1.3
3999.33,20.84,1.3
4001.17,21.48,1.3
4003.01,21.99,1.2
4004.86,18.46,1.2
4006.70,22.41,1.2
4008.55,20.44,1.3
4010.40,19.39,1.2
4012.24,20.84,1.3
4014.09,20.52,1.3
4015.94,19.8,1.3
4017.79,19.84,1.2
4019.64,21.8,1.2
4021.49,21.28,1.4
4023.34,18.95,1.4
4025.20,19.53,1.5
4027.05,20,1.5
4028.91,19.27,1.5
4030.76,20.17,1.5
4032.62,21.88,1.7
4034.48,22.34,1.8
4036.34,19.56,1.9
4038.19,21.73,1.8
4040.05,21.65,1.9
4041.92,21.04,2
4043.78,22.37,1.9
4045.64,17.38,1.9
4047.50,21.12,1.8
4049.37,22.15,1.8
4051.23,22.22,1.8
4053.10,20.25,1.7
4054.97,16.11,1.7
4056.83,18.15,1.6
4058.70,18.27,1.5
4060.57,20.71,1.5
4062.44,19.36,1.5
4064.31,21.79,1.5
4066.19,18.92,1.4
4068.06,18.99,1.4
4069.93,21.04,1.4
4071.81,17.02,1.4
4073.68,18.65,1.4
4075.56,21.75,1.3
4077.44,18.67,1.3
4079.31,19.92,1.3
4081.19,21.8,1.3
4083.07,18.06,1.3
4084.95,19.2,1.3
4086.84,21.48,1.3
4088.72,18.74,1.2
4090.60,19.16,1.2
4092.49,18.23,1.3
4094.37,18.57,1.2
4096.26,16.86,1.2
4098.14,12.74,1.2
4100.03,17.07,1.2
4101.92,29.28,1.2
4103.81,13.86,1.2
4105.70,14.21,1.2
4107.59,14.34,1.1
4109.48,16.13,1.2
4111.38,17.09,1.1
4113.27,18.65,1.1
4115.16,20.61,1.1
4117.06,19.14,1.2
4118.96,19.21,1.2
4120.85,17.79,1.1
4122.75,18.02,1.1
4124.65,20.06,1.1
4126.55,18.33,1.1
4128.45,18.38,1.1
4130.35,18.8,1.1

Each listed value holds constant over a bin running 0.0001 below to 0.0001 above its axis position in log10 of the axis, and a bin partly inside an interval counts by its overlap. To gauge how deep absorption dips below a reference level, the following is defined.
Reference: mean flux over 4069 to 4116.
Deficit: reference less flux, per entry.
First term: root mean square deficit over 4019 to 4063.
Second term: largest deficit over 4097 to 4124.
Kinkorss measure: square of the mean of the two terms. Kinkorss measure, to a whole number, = 17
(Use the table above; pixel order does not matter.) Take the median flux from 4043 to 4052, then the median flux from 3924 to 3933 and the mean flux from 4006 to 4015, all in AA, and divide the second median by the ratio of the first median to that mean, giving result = 18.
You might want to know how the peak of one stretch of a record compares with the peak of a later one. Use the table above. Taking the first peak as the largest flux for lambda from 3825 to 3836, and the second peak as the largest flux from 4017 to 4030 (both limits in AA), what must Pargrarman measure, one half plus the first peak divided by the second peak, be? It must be 1.33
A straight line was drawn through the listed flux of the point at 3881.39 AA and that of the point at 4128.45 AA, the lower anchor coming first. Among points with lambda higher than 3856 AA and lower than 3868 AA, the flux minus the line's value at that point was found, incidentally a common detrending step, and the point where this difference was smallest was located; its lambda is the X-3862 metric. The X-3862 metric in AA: 3858.22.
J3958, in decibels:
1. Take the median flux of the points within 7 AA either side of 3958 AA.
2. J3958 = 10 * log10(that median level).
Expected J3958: 12.6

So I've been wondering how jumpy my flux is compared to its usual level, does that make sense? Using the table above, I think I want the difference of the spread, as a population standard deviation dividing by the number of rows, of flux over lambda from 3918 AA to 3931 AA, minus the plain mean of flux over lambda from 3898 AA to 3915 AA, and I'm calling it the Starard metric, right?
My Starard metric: -19.0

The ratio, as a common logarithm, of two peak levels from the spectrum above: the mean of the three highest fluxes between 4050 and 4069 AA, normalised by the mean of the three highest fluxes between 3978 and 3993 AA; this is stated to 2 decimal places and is 0.01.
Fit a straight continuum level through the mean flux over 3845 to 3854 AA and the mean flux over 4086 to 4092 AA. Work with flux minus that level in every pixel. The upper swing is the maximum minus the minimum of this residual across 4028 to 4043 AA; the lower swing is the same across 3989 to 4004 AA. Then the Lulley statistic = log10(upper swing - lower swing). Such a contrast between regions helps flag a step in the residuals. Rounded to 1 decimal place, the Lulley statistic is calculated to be -1.4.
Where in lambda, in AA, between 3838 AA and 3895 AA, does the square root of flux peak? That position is 3868.90 AA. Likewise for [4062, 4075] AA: 4064.31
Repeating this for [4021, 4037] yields 4034.48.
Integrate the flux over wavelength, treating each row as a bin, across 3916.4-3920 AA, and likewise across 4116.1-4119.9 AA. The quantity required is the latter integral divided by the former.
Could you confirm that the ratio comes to 1.05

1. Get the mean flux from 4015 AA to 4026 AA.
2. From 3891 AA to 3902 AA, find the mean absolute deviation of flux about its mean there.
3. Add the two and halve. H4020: 11.0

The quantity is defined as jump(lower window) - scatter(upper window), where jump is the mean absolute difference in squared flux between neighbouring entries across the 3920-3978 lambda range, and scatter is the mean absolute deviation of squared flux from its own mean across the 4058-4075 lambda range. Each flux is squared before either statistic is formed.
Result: 35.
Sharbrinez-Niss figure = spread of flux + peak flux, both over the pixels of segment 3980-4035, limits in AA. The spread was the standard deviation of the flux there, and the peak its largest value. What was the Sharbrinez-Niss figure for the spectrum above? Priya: 23.5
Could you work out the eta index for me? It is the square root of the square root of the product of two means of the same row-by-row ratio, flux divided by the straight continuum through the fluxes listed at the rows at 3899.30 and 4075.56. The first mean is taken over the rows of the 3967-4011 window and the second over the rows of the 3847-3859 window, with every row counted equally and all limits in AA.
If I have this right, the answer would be 1.01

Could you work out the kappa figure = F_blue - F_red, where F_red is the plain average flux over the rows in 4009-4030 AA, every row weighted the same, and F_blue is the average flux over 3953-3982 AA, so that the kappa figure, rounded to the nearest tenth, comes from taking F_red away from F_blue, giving -3.3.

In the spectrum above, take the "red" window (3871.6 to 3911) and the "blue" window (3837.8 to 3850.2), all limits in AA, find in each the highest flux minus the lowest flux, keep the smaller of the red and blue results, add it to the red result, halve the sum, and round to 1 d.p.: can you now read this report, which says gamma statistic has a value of 8.2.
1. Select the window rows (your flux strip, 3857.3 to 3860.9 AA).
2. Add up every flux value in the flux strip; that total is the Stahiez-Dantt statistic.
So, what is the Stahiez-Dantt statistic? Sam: 37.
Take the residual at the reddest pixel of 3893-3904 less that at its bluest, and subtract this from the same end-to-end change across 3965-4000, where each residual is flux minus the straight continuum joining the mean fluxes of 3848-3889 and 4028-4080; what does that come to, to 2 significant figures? 8.0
